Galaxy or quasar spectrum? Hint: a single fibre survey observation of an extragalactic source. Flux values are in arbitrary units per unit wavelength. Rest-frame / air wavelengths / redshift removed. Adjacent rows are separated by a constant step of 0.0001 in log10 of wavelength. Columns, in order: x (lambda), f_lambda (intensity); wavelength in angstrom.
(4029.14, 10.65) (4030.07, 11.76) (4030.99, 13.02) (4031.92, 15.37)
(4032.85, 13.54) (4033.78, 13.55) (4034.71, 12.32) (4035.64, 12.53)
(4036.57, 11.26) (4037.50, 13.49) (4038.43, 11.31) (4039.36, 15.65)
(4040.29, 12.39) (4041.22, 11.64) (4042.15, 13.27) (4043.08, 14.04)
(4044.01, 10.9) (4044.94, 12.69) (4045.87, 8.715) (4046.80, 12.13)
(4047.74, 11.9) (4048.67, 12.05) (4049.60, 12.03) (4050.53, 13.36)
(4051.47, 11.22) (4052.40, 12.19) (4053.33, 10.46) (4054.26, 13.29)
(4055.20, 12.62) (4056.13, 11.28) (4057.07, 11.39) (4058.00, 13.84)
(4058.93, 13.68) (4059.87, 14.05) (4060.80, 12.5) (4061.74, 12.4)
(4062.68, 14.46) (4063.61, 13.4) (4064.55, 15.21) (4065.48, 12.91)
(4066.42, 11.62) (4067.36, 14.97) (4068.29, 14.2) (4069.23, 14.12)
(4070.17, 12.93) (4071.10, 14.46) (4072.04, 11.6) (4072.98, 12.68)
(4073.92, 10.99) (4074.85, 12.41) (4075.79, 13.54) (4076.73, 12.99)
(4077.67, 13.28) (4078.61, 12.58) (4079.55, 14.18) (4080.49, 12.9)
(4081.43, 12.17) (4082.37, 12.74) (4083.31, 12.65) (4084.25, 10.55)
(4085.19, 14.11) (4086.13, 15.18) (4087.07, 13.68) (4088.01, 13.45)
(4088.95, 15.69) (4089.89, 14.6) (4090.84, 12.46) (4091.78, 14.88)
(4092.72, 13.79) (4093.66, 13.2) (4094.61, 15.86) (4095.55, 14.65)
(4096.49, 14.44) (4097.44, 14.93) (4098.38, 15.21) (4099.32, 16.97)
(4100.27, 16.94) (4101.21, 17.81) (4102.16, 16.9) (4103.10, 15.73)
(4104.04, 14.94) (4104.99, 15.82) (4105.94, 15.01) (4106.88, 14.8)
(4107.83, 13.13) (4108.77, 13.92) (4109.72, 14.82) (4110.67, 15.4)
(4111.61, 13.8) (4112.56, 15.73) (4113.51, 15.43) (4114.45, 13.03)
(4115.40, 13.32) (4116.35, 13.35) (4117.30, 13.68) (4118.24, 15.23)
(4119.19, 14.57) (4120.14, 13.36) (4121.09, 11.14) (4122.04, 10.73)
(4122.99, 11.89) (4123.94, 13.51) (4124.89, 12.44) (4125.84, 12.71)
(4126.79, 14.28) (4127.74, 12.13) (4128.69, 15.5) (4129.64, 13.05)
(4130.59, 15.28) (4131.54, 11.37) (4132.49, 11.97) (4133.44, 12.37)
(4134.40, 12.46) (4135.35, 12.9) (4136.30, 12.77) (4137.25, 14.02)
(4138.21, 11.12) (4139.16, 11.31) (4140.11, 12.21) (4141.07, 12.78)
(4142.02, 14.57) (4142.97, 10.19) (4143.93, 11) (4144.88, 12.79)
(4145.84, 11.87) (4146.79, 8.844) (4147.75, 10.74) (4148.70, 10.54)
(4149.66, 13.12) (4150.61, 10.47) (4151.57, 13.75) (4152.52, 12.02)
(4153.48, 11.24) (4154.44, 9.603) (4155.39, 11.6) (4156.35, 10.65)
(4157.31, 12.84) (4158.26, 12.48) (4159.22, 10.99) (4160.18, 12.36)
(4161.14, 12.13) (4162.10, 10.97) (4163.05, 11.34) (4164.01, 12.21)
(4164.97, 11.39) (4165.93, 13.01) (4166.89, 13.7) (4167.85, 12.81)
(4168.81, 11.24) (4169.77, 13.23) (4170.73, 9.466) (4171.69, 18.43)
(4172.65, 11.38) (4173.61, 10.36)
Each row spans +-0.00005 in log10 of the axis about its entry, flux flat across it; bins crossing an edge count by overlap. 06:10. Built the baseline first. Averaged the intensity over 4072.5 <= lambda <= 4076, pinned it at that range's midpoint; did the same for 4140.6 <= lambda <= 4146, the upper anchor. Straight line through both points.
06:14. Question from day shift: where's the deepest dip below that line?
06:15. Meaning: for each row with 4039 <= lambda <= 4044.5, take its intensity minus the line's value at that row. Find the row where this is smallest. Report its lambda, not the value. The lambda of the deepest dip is 4044.01 angstrom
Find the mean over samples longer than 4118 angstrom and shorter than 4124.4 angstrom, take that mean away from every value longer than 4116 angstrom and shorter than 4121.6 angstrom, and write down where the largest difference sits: 4118.24 angstrom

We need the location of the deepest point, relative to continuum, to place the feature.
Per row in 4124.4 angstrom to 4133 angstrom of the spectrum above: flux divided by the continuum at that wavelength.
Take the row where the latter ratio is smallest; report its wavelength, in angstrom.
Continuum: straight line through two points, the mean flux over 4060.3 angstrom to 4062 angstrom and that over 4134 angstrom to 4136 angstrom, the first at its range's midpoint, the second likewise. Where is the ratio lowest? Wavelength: 4131.54 angstrom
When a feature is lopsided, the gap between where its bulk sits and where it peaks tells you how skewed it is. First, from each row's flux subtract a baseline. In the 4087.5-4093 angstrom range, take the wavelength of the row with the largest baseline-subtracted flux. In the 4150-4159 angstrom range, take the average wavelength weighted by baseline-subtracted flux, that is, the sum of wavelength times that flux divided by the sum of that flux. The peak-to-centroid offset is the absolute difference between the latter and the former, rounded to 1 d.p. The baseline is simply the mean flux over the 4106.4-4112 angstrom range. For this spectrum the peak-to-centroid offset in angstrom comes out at 65.4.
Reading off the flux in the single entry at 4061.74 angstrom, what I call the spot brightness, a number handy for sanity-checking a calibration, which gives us 12.4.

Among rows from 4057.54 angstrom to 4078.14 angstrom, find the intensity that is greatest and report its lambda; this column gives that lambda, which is 4064.55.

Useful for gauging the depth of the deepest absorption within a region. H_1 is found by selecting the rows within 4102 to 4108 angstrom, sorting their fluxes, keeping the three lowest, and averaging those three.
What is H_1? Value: 14.3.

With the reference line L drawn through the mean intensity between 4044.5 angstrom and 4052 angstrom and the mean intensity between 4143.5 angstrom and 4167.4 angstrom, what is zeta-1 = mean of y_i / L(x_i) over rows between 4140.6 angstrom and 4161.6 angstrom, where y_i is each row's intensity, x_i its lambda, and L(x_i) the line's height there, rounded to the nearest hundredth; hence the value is 1.00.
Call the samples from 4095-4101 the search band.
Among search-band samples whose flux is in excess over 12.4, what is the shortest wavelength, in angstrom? 4095.55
